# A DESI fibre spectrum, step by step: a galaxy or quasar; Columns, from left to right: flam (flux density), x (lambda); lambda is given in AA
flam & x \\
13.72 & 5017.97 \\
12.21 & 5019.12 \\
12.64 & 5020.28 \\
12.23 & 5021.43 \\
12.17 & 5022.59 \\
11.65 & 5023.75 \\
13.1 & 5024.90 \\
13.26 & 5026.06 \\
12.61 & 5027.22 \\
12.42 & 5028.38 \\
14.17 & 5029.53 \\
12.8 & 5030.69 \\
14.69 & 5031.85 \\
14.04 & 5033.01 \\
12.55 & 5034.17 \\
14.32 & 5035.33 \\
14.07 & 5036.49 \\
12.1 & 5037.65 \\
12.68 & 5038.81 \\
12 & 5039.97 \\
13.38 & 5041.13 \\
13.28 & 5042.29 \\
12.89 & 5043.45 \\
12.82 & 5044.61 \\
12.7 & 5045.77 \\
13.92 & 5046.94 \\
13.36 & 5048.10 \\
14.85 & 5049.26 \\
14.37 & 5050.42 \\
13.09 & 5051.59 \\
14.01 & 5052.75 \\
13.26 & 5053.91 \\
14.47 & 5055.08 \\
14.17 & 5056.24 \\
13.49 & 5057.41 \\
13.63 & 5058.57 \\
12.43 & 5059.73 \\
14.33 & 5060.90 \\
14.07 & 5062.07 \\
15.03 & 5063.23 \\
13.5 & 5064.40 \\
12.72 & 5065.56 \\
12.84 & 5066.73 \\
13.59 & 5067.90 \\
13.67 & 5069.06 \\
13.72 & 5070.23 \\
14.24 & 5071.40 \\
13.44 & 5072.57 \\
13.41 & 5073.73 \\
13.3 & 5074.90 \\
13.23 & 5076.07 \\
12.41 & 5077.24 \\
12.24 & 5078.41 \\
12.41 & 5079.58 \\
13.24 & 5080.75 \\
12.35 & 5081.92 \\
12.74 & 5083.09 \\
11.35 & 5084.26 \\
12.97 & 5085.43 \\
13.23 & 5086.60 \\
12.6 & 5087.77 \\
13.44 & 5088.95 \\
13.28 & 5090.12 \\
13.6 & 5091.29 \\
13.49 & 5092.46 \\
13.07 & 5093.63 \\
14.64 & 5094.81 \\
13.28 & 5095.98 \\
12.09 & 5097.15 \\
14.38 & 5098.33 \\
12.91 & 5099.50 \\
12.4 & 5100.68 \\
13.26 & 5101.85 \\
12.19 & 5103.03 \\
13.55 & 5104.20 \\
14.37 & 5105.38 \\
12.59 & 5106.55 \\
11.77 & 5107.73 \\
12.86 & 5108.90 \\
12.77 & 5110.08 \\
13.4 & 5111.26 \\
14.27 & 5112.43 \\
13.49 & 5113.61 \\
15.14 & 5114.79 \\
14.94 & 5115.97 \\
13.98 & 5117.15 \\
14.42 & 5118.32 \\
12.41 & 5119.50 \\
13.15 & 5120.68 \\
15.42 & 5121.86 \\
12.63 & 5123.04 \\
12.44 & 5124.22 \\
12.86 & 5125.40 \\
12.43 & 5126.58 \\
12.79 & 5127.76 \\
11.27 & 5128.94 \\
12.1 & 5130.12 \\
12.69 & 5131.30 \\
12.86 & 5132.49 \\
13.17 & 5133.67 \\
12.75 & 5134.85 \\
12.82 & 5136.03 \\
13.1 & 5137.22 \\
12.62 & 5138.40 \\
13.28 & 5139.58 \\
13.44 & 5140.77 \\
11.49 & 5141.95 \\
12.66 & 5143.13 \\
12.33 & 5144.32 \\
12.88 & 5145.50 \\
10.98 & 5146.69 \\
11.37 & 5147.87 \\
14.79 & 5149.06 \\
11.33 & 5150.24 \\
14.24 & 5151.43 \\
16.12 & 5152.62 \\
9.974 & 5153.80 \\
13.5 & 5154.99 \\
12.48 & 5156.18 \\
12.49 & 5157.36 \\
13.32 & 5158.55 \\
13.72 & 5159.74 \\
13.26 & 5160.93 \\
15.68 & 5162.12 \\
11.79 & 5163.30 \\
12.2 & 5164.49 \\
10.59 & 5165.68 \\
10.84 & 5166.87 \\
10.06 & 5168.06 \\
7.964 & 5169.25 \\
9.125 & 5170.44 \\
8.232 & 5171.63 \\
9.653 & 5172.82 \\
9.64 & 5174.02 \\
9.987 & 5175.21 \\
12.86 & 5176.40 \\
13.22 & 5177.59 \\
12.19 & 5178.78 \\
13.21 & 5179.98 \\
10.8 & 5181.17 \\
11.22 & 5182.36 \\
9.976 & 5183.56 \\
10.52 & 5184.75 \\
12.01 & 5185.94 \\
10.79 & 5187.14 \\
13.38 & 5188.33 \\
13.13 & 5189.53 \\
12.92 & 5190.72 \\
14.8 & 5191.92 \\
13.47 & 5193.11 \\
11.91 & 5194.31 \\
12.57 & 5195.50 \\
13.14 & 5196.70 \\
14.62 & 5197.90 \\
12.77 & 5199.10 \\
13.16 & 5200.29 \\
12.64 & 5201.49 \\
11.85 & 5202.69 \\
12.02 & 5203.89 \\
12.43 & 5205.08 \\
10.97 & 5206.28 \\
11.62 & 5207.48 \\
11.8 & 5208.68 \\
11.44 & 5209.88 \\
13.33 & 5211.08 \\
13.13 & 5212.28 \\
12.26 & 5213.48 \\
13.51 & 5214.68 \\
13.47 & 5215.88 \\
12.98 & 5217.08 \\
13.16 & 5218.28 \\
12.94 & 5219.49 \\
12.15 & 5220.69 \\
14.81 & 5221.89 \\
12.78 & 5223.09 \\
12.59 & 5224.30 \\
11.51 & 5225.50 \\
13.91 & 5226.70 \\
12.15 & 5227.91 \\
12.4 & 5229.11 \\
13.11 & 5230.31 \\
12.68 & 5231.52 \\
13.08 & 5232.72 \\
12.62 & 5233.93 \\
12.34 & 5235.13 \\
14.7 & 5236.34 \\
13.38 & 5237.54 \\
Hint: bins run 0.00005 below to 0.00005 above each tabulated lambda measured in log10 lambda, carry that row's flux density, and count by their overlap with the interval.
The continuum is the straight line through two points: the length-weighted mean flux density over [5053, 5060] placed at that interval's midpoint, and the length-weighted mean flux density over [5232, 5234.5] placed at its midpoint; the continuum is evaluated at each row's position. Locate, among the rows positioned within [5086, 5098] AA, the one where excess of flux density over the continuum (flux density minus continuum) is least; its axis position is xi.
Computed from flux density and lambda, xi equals 5097.15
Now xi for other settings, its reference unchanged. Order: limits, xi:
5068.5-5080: 5078.41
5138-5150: 5146.69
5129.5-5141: 5130.12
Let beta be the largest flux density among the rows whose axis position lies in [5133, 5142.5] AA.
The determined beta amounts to 13.44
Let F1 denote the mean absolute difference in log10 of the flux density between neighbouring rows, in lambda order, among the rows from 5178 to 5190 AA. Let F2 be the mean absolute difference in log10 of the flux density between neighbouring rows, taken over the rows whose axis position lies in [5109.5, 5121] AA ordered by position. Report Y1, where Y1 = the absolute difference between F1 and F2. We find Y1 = 0.018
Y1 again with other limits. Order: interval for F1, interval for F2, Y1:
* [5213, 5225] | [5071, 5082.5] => 0.014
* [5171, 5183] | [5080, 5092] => 0.017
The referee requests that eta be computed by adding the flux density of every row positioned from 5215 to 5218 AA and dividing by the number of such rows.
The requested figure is 13.2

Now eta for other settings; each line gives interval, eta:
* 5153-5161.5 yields 12.7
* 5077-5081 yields 12.6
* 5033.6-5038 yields 13.3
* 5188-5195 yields 13.3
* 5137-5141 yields 13.1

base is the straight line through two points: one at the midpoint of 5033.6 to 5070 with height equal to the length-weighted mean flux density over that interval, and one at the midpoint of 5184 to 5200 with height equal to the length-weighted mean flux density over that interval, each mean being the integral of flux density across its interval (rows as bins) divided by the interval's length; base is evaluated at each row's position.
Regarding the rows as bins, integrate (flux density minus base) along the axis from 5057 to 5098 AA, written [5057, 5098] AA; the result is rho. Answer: -4.4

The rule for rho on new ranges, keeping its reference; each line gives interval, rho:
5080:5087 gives -4.8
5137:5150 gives -5.5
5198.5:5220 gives -3.1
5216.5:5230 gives 3.5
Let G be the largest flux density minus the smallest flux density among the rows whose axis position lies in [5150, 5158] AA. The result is 6.1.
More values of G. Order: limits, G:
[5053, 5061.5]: 2.0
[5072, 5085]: 2.1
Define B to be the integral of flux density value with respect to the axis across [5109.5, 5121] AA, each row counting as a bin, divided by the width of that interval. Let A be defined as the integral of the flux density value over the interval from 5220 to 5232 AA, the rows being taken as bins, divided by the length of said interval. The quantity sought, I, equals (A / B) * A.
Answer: 11.9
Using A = 12.8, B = 13.8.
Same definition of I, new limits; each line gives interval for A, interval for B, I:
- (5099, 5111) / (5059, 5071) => 12.2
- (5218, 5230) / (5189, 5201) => 12.4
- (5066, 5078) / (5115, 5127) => 13.2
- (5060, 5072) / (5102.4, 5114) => 14.4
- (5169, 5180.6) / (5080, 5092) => 8.9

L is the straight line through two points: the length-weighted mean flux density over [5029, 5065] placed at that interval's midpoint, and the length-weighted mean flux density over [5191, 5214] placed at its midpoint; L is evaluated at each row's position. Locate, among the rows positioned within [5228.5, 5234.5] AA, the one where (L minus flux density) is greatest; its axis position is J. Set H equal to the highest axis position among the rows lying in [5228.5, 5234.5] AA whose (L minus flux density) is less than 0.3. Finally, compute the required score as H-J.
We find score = 4.8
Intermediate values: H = 5233.93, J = 5229.11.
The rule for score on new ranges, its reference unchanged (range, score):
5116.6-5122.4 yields 2.4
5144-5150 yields 2.4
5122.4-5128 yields 3.5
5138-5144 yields -1.2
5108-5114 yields 3.5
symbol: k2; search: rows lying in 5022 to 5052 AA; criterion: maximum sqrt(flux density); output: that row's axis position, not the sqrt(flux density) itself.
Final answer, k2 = 5049.26 AA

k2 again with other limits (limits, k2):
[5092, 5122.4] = 5121.86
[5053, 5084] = 5063.23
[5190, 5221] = 5191.92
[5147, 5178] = 5152.62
